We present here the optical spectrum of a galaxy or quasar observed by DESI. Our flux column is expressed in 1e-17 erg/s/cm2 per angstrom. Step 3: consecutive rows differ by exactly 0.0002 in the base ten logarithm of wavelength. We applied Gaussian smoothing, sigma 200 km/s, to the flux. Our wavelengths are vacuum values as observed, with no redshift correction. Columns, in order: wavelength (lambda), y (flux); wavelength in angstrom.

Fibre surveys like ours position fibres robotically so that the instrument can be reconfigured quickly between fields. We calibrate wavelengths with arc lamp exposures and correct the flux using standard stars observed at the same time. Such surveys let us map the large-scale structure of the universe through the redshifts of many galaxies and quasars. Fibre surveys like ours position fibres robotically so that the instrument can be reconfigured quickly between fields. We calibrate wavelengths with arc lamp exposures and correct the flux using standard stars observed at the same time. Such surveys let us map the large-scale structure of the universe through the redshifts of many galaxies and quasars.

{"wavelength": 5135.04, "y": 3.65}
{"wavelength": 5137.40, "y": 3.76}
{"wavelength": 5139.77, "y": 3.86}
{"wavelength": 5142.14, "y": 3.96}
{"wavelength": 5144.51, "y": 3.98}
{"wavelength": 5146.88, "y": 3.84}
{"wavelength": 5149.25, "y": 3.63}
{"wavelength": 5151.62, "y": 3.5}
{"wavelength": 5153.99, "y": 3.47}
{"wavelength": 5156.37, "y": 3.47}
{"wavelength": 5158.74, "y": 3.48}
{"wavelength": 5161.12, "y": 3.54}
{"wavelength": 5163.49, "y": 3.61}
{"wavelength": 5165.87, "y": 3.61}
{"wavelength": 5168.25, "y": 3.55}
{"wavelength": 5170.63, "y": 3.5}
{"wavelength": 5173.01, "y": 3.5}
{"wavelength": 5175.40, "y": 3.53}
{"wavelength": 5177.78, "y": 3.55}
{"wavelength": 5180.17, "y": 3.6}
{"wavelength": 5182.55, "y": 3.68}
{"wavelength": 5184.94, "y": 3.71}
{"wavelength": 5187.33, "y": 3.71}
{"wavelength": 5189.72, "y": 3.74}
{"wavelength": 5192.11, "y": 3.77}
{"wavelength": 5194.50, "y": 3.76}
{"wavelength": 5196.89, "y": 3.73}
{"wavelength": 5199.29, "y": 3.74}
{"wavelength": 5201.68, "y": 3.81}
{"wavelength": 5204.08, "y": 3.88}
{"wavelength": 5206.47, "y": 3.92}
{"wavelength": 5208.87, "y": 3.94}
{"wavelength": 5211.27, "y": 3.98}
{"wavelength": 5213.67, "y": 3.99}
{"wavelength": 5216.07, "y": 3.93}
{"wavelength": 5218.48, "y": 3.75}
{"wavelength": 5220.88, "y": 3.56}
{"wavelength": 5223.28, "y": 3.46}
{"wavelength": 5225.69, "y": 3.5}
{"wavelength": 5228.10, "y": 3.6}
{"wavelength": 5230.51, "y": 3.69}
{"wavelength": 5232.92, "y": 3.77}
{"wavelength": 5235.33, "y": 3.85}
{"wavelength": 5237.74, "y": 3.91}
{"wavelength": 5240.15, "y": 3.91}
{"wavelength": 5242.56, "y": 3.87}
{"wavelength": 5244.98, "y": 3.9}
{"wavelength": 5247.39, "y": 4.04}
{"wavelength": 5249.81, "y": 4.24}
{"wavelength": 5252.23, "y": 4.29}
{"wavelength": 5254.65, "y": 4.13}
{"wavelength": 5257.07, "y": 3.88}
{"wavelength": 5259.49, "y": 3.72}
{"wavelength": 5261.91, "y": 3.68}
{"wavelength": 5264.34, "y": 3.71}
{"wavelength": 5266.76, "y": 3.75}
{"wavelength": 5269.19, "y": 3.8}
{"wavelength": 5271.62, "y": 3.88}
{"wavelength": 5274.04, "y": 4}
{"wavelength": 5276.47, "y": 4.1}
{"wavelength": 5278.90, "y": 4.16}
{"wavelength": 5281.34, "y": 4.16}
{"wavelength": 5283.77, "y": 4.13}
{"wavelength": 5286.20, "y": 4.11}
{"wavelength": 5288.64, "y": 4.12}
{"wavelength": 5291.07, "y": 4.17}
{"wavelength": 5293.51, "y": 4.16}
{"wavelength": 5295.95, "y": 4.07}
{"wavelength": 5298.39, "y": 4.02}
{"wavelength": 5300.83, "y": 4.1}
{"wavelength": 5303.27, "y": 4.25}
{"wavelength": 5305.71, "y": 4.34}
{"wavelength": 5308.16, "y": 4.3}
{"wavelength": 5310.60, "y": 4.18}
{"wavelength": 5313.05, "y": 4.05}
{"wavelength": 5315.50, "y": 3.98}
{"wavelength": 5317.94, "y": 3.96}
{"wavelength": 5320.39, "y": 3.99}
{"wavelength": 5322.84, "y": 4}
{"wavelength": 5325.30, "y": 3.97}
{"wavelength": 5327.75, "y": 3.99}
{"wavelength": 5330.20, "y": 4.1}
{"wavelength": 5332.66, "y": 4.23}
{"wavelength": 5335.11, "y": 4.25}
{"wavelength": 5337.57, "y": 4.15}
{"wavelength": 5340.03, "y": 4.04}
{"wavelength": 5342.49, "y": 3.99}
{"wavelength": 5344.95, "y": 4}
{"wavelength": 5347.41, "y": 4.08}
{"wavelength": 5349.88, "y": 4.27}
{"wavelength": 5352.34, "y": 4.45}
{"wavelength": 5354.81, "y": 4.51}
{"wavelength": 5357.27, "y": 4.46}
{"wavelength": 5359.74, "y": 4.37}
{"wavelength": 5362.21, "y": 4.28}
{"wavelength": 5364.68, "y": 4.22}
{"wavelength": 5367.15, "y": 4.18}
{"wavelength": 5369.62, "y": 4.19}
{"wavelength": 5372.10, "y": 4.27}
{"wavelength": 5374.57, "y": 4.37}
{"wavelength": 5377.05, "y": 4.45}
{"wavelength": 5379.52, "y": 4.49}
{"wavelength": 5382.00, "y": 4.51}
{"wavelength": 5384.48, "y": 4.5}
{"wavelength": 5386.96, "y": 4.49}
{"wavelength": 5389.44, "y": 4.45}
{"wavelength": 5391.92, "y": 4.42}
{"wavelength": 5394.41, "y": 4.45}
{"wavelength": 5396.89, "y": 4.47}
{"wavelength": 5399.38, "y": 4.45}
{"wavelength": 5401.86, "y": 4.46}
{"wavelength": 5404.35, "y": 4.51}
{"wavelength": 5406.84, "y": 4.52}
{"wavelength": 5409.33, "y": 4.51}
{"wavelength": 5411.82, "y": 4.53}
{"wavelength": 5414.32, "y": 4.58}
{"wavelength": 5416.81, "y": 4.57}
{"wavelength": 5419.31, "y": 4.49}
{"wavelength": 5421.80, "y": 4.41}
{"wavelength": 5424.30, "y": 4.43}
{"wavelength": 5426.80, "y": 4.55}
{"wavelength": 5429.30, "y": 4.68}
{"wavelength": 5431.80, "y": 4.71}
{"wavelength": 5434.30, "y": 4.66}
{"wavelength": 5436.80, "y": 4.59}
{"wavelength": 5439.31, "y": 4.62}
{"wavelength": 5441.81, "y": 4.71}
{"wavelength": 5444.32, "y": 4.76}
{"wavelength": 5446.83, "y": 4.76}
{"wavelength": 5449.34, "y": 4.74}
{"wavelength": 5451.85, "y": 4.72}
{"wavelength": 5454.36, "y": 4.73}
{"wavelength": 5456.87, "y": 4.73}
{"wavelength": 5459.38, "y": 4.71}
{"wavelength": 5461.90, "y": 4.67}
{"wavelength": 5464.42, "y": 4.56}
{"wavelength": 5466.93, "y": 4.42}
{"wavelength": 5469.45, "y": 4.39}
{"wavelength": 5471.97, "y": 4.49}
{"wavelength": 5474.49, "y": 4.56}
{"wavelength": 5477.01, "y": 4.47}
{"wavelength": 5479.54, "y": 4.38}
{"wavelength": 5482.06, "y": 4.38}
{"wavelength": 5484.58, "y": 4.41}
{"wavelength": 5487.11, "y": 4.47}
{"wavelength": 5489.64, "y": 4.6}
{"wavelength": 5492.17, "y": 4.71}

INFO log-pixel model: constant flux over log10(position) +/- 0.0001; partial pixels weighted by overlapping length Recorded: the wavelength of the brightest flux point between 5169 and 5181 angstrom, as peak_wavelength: 5180.17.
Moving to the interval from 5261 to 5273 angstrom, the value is 5271.62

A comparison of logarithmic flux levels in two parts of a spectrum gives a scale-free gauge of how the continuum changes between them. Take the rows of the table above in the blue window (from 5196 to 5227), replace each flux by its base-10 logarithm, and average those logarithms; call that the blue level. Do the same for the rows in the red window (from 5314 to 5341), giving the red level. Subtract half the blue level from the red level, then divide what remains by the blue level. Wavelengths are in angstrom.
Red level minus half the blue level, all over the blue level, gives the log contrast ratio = 0.554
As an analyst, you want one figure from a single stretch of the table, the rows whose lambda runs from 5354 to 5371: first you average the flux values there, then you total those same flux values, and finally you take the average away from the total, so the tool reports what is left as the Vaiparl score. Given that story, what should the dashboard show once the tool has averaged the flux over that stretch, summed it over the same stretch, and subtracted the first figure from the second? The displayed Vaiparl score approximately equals 25.9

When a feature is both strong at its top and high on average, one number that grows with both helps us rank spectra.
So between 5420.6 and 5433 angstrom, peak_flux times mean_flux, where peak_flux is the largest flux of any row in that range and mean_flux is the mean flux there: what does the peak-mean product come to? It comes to 21.5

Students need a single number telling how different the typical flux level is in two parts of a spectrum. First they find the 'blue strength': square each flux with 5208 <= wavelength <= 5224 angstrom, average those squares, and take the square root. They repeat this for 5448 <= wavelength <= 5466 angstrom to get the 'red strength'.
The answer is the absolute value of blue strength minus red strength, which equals 0.89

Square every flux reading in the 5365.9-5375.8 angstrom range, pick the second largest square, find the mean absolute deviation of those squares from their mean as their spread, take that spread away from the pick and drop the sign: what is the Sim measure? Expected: 18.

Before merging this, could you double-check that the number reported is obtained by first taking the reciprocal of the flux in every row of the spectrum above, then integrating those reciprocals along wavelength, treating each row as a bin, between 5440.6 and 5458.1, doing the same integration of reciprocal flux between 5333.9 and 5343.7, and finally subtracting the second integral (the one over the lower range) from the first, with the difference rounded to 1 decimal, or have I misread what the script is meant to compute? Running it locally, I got 1.3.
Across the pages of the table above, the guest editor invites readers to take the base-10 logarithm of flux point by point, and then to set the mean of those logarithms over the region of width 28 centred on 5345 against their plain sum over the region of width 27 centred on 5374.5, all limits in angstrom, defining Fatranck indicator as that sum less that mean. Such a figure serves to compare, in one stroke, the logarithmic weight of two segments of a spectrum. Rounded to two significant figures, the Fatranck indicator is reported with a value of 6.4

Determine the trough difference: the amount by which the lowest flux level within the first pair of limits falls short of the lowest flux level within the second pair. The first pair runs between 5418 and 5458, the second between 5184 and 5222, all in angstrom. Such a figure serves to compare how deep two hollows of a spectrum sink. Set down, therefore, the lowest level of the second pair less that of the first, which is -0.85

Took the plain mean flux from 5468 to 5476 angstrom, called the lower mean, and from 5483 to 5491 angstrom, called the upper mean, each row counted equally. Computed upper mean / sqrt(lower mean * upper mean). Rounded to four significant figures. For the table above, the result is 1.001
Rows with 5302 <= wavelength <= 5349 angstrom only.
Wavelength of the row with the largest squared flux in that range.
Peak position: 5305.71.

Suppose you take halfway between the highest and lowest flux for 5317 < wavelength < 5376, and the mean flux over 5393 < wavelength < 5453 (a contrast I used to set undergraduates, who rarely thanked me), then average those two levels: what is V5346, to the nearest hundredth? 4.41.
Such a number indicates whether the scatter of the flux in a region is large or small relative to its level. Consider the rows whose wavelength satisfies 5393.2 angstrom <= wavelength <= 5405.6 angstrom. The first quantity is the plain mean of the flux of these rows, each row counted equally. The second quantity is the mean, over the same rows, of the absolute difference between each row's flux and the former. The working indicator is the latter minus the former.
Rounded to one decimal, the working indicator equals -4.5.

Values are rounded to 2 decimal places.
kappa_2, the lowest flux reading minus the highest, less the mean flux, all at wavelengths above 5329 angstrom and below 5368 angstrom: -4.74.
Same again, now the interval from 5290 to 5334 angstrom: -4.48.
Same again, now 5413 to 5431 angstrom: -4.80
